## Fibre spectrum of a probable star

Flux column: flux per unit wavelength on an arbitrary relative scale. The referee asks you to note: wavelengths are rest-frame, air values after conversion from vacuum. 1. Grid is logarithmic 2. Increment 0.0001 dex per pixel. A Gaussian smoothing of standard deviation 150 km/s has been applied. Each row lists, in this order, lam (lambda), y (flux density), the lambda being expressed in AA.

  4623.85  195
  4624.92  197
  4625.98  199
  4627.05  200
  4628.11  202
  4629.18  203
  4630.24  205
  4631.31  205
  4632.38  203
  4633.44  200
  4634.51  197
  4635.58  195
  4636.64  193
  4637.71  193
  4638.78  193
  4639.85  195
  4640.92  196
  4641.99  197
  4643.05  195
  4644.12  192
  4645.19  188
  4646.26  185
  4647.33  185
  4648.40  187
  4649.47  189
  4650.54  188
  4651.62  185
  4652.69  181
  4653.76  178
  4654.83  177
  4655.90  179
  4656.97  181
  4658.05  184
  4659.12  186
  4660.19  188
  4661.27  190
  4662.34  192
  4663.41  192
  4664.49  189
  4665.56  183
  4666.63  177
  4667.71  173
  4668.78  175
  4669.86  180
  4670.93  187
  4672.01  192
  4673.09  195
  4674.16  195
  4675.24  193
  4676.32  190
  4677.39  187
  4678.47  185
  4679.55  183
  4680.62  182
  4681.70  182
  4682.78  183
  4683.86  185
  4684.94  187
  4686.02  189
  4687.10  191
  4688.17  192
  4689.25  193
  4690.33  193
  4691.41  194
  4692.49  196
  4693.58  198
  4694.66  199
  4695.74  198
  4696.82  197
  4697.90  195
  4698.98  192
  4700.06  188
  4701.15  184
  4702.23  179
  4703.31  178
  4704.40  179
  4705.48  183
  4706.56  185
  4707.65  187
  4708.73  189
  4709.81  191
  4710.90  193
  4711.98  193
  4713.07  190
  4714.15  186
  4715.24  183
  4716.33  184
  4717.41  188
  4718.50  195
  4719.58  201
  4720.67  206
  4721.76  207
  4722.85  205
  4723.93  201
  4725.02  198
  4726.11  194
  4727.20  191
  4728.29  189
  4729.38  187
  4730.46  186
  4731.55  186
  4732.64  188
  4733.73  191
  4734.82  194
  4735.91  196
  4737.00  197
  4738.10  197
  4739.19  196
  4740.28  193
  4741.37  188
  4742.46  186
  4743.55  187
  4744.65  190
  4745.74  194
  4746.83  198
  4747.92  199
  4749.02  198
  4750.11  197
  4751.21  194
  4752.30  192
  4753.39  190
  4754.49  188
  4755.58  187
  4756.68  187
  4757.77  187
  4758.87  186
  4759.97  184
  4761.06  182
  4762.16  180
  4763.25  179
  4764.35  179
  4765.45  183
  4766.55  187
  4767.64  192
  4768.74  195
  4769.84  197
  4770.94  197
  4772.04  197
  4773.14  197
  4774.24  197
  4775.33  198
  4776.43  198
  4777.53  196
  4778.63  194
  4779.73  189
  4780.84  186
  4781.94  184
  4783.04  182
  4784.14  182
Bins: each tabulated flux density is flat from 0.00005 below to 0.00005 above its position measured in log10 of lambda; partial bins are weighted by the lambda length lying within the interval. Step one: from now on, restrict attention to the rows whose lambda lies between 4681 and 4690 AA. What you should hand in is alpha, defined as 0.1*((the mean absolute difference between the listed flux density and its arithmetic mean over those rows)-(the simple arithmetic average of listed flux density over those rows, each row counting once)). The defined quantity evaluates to -18.4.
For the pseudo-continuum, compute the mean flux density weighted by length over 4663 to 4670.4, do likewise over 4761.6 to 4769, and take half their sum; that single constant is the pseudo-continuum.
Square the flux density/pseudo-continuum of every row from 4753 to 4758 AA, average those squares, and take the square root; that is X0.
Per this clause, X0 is 1.03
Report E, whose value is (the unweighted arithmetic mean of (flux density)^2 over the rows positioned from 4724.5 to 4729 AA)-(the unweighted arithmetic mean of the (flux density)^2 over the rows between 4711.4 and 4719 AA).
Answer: 1738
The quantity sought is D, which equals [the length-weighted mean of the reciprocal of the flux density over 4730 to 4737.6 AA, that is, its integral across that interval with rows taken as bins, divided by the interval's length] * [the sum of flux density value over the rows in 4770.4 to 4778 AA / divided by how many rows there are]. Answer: 1.03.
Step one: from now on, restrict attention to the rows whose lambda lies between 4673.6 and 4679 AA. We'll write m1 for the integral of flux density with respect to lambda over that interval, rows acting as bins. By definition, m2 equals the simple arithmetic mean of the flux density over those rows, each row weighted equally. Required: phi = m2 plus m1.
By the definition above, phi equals 1217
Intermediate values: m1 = 1027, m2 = 190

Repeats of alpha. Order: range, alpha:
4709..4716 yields -18.6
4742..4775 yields -18.5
